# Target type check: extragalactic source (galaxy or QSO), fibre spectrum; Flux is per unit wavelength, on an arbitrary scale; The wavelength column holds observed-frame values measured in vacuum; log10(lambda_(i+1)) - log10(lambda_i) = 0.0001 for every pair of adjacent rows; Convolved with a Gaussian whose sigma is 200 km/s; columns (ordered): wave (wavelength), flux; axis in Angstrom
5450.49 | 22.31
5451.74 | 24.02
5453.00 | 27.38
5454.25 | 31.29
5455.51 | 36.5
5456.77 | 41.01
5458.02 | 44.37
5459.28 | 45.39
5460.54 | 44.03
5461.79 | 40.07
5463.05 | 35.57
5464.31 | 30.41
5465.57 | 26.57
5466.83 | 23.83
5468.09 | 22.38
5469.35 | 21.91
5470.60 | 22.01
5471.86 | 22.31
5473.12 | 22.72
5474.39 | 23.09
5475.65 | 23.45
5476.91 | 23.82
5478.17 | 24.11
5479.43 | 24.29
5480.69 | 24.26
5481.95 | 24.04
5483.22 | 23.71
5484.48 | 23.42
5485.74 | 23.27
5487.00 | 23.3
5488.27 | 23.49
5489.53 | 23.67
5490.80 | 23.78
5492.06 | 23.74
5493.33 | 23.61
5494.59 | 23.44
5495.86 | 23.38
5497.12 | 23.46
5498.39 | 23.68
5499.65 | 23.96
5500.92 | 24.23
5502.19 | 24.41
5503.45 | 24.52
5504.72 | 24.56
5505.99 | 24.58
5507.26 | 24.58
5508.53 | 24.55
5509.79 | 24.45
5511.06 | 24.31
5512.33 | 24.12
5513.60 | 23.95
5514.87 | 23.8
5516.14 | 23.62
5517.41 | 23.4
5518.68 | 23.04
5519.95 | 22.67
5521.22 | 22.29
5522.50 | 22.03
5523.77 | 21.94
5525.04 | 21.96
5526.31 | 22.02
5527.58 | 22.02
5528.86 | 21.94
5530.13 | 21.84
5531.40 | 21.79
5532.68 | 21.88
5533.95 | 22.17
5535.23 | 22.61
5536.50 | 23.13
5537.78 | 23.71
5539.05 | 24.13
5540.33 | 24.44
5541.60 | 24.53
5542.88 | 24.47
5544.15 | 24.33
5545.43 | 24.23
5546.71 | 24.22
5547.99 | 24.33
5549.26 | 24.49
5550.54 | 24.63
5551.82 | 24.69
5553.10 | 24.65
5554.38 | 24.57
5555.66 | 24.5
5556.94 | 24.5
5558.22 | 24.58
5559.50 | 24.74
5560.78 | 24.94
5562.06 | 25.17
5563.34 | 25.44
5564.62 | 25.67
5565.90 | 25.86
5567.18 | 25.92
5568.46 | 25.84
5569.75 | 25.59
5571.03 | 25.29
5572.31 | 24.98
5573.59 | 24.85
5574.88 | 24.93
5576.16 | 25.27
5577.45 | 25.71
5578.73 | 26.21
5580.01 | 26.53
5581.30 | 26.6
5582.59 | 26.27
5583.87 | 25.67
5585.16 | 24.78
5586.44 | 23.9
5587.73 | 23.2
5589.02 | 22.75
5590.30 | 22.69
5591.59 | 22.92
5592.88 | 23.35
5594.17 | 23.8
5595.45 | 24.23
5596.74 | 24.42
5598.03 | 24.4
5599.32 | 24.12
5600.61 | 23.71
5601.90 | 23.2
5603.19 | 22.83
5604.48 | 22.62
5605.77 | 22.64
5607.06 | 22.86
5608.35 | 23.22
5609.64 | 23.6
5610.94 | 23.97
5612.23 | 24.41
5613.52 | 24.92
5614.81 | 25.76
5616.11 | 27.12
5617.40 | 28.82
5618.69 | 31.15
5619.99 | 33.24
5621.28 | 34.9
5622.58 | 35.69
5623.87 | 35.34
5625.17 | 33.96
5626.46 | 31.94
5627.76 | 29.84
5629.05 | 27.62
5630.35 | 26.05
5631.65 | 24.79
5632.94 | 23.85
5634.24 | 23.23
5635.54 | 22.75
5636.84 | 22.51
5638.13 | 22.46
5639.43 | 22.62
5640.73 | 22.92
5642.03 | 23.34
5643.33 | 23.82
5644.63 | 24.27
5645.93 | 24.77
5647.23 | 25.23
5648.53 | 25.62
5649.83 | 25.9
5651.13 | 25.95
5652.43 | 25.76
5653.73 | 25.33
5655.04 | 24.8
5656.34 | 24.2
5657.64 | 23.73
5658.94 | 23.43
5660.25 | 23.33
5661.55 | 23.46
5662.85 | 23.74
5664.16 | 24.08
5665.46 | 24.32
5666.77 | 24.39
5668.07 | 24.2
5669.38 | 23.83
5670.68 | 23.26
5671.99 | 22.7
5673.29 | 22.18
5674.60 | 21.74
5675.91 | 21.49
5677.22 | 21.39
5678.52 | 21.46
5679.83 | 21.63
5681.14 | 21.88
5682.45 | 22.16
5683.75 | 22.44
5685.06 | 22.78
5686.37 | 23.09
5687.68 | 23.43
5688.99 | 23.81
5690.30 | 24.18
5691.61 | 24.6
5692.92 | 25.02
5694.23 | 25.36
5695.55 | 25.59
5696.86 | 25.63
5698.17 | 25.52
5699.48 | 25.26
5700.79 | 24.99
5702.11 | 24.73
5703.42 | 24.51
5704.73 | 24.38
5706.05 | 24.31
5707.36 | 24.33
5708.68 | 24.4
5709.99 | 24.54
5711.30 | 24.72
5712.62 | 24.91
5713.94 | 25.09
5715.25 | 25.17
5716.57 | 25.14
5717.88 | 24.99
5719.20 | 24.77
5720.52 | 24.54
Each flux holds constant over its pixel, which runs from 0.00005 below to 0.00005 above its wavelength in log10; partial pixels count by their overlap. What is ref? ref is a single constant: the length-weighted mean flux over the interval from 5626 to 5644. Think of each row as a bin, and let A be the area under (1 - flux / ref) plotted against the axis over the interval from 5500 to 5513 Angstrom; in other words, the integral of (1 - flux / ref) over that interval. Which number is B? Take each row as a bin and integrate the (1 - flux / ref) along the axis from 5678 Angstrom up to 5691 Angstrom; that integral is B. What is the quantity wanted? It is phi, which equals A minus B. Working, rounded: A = 0.2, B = 1.1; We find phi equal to -0.9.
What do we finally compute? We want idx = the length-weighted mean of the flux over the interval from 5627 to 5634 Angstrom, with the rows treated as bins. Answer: 26.3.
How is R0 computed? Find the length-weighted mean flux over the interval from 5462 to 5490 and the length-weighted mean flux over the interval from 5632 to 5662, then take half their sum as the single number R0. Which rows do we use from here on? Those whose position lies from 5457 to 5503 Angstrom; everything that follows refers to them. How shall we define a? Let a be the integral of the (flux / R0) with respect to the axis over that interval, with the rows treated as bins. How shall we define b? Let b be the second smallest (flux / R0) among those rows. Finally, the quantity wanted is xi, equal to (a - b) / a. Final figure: 0.98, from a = 50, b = 0.905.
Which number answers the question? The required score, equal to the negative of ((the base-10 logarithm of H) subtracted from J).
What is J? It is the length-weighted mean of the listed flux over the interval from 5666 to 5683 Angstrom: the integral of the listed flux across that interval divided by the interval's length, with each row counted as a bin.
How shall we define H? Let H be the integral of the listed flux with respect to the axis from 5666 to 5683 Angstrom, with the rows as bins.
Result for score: -19.9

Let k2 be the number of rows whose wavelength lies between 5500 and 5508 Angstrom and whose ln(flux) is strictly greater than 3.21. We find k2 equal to 0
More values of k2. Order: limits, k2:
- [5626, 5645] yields 5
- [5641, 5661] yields 7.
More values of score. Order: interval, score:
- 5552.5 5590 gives -22.1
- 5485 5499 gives -21.0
